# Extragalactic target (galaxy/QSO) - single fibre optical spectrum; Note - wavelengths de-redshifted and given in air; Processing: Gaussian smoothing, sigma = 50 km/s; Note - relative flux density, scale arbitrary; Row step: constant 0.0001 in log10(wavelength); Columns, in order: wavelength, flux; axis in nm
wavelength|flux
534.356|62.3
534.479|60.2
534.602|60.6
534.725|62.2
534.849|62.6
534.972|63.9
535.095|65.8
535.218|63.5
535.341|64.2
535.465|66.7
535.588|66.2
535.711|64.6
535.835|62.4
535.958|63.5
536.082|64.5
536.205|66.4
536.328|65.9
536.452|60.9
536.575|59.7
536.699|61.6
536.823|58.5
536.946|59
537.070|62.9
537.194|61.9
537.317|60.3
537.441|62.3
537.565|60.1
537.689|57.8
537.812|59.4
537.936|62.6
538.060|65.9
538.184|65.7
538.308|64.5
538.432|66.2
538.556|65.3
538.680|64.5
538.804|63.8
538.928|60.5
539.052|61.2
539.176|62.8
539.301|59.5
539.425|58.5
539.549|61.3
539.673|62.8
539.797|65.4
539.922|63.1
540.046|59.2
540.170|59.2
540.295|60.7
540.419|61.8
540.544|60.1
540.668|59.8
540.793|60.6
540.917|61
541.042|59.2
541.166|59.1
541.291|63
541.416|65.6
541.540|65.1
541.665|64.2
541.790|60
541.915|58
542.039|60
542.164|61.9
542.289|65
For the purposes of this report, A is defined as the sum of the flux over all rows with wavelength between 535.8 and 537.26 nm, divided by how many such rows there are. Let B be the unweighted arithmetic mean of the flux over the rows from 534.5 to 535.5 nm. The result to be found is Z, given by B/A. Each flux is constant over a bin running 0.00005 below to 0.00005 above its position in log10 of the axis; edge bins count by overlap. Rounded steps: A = 62.3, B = 63.7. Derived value 1.02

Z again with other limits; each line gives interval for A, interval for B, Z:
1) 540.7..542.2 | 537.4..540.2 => 1.01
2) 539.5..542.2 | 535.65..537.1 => 1.02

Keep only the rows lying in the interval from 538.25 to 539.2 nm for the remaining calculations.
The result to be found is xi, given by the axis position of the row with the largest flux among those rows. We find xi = 538.432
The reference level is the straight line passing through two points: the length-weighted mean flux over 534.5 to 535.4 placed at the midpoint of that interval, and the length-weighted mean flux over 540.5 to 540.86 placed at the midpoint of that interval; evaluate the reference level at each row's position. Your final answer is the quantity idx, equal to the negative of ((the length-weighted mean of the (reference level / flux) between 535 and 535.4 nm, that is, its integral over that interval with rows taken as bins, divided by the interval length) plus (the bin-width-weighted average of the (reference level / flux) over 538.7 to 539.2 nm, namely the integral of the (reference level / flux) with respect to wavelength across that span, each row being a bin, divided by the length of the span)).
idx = -1.96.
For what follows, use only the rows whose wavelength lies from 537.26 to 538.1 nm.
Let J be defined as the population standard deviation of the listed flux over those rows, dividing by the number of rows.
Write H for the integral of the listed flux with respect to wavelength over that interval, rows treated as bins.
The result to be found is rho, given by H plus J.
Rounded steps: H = 51.3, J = 2.45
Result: 54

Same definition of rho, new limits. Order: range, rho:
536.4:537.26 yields 54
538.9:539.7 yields 50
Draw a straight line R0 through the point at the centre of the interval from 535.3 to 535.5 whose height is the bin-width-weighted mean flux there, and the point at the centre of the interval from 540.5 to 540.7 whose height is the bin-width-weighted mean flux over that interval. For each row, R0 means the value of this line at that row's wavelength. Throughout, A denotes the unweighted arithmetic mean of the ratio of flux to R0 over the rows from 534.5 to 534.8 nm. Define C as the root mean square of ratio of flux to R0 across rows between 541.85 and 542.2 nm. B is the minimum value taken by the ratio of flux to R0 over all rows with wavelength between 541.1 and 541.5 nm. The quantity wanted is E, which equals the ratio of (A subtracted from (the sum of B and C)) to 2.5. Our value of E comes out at 0.433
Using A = 0.93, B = 0.99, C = 1.02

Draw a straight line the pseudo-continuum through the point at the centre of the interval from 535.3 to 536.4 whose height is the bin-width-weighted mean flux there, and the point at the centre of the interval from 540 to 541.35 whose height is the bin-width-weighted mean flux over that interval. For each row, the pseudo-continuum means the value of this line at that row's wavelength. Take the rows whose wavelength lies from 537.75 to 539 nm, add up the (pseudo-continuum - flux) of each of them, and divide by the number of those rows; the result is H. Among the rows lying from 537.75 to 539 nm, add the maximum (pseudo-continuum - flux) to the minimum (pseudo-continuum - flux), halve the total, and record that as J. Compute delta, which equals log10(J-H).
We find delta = 0.1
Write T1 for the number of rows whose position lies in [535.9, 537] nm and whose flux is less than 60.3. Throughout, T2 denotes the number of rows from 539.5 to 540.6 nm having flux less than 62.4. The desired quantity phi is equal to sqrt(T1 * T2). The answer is 4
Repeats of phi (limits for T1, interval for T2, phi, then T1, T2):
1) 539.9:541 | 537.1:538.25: 5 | 4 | 6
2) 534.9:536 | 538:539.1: 0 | 0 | 2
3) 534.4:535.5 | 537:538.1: 2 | 1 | 6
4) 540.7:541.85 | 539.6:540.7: 4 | 3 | 6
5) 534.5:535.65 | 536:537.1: 0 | 0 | 5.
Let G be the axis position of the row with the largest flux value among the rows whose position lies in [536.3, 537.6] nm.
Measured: 536.328 nm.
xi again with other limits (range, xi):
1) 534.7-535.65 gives 535.465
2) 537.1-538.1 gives 538.060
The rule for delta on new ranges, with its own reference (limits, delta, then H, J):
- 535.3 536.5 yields -0.3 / 0.3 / 0.8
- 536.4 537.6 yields -1.1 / 3.1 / 3.2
